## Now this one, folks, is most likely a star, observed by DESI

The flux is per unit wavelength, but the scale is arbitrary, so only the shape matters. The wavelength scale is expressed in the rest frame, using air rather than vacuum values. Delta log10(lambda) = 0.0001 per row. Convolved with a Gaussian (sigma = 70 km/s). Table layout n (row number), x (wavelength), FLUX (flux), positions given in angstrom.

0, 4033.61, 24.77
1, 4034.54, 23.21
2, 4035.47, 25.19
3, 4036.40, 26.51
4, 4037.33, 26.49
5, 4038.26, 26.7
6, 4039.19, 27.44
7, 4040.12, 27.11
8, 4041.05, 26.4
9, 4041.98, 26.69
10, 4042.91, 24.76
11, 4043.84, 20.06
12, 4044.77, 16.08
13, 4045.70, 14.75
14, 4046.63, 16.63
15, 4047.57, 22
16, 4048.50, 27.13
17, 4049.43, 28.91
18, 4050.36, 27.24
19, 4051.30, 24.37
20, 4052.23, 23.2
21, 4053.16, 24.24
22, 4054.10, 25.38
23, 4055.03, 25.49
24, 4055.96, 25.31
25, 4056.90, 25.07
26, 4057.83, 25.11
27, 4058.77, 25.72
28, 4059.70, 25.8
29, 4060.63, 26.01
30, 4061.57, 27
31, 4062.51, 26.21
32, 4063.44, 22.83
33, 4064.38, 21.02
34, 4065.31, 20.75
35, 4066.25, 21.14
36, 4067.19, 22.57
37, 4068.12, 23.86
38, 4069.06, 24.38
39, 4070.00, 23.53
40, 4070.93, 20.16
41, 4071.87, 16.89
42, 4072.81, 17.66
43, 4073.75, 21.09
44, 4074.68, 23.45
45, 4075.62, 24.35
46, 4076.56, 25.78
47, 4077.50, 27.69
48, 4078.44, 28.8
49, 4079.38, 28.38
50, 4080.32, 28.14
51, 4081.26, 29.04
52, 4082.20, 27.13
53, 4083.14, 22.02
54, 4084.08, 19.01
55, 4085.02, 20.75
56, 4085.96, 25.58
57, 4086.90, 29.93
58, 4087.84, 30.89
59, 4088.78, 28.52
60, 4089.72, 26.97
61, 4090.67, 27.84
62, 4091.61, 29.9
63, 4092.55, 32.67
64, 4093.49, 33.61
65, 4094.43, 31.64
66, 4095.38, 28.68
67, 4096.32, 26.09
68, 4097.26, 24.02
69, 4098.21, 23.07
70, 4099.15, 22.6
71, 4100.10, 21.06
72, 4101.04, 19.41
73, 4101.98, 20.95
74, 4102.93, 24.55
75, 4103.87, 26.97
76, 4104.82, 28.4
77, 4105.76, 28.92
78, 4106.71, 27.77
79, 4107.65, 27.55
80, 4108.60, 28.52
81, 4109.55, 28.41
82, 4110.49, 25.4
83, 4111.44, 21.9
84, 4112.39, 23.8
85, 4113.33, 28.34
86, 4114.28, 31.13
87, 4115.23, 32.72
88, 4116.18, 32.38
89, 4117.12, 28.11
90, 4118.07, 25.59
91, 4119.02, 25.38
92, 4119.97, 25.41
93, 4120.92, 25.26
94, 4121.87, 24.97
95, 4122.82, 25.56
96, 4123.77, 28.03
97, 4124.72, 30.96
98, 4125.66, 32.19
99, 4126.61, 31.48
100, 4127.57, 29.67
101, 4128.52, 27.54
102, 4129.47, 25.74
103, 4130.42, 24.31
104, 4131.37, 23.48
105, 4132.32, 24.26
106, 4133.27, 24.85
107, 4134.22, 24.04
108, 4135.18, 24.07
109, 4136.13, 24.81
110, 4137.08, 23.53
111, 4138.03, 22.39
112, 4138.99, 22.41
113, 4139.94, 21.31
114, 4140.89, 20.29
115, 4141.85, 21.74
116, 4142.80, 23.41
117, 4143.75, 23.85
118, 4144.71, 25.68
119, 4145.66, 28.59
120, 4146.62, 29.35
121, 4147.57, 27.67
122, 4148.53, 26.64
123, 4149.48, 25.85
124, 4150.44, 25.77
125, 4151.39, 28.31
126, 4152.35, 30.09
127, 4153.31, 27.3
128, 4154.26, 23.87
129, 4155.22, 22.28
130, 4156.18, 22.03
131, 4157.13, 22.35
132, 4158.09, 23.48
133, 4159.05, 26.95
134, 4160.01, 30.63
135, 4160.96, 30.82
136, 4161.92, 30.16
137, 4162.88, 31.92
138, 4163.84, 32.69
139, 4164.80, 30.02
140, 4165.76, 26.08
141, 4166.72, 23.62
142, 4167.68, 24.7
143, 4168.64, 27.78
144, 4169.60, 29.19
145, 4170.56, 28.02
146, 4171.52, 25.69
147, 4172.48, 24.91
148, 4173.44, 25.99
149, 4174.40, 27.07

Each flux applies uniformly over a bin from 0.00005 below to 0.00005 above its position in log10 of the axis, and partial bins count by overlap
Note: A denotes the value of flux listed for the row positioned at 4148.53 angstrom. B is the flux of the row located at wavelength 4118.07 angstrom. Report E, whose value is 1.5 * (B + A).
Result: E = 78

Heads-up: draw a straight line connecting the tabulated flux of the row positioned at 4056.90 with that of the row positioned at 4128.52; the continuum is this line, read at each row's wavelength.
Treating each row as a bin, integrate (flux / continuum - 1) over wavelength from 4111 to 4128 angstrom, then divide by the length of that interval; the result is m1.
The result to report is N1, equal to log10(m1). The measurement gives -1.58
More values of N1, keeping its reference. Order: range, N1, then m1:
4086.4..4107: -1.66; 0.022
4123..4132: -1.74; 0.018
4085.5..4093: -0.96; 0.109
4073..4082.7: -1.90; 0.012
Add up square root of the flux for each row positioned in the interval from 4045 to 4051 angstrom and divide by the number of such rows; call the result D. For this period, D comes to 4.7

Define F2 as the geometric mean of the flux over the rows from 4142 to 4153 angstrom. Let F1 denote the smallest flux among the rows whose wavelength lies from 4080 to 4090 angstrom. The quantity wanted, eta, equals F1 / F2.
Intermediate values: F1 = 19.01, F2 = 26.8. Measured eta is 0.71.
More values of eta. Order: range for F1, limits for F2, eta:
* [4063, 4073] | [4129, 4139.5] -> 0.70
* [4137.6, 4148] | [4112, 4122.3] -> 0.74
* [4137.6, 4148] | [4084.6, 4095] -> 0.71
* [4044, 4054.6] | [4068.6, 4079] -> 0.65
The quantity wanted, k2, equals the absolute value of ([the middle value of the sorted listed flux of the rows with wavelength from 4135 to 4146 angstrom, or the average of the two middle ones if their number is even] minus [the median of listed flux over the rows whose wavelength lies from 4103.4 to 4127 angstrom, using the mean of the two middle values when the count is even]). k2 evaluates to 5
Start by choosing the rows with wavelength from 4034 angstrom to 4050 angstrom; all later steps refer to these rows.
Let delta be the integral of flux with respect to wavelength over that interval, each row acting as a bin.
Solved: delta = 383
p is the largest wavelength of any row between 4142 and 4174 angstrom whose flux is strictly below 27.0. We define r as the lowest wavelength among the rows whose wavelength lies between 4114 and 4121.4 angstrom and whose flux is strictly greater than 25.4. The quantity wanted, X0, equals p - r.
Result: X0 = 59.2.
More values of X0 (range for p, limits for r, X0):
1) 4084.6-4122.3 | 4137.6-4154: -22.8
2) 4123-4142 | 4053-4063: 86.8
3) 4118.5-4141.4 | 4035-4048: 104.5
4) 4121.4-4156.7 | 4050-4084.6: 105.8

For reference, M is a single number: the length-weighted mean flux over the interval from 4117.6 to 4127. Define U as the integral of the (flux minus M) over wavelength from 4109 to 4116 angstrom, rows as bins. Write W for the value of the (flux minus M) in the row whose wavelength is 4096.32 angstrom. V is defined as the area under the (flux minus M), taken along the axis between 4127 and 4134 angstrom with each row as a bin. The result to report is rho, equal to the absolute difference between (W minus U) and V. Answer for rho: 10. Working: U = 1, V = -12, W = -1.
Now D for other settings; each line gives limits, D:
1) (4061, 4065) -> 4.9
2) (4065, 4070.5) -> 4.8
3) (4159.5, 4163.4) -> 5.6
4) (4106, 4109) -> 5.3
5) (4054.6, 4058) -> 5.0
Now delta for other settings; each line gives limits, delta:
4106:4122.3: 444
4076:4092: 429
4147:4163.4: 441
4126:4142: 393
